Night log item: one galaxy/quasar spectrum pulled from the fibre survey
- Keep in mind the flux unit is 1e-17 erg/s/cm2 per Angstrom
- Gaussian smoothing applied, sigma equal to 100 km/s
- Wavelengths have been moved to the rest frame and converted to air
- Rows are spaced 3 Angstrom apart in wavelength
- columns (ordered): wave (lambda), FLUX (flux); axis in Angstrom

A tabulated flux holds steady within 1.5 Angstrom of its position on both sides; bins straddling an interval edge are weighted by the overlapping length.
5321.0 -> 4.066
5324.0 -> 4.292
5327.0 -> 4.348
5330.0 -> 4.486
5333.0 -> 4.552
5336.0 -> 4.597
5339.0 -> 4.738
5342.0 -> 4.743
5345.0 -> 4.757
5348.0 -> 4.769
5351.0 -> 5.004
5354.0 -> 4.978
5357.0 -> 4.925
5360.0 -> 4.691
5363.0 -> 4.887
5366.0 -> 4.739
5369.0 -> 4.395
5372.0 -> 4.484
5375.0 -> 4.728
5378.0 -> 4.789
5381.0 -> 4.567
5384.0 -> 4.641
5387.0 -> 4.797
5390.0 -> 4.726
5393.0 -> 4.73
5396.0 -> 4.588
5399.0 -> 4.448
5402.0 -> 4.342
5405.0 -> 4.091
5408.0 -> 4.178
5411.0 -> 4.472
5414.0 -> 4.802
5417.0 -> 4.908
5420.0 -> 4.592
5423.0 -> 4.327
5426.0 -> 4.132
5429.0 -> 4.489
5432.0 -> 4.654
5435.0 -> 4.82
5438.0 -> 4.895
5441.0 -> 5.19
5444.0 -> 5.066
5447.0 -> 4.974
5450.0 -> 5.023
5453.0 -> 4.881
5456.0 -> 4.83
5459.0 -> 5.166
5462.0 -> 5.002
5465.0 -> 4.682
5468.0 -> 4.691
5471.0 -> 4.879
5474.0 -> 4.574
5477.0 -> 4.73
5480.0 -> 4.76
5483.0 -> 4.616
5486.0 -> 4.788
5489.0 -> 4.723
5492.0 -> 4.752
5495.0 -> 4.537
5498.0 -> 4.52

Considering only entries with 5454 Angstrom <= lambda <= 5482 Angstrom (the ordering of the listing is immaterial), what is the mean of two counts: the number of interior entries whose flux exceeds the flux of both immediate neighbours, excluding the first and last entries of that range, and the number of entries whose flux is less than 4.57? 1.0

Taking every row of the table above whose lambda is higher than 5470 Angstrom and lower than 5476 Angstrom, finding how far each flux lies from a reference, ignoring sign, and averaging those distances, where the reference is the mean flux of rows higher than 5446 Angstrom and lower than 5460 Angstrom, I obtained 0.25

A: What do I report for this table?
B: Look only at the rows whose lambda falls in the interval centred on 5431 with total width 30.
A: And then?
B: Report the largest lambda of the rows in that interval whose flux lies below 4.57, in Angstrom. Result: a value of 5429.0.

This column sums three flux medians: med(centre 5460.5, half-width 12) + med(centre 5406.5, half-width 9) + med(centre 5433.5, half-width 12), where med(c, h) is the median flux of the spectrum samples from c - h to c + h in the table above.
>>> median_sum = 14.0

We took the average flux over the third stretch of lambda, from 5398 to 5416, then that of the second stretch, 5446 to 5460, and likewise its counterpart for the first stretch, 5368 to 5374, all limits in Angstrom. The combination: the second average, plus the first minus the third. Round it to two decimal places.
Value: 5.03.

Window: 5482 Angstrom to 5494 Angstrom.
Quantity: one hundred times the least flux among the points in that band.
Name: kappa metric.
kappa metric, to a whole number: 462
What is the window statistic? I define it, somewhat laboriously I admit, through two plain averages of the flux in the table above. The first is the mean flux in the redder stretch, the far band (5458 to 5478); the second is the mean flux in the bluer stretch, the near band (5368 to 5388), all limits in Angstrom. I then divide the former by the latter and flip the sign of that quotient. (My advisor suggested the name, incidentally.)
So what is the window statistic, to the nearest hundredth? -1.04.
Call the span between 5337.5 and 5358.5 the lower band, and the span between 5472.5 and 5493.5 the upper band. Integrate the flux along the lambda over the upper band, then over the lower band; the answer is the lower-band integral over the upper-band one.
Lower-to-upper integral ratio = 1.03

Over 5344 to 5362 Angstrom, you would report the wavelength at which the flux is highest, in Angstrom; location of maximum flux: 5351.0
